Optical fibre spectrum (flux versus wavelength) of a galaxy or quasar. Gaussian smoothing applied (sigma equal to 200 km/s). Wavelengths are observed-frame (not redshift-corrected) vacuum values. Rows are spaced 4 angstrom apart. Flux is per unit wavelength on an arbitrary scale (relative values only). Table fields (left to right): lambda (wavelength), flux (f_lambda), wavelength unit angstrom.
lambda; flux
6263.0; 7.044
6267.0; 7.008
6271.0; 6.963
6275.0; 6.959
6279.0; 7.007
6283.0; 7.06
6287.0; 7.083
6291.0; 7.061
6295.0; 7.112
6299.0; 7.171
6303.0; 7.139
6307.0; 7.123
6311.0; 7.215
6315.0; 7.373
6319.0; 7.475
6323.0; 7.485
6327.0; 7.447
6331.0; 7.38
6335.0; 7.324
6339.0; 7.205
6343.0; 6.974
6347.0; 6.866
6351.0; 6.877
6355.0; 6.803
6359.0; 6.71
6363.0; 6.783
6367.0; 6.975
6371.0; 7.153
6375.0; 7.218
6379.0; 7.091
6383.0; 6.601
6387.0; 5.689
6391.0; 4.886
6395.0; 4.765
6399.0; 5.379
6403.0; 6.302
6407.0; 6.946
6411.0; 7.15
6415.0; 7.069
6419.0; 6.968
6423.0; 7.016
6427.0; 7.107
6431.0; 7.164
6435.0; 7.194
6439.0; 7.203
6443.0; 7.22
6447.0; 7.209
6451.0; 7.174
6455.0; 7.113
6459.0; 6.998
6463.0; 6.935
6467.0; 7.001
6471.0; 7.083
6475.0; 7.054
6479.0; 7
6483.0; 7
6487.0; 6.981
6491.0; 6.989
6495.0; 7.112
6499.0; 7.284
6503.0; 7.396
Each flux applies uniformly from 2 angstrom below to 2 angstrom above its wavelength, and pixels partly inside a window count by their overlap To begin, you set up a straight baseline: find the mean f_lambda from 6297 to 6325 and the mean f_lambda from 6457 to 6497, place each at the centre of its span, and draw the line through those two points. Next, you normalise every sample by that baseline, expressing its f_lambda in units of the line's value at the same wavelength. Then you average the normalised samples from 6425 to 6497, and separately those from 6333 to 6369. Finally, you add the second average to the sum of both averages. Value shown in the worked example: 2.93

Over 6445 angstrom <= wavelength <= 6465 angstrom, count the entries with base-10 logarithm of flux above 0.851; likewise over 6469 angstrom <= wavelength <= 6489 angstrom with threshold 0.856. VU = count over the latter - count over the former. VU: -3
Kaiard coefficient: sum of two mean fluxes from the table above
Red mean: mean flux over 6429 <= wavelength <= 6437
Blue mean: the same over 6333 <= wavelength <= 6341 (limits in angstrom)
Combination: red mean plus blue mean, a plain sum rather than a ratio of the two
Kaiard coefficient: 14.4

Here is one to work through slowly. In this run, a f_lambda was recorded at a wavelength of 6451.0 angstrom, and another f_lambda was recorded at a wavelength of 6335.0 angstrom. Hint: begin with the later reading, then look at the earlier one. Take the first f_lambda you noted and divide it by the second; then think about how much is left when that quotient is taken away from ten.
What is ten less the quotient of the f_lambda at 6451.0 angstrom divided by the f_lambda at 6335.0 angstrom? 9.02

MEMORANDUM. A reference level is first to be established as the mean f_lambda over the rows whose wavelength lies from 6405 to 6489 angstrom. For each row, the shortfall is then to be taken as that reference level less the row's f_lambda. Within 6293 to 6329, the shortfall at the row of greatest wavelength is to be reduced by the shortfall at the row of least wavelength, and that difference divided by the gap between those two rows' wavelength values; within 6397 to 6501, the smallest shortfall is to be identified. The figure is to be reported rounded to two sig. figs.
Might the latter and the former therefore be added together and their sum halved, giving -0.11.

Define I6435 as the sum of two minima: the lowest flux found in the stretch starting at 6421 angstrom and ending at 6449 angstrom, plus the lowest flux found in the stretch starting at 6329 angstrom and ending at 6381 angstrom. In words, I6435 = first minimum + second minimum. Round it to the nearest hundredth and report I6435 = 13.73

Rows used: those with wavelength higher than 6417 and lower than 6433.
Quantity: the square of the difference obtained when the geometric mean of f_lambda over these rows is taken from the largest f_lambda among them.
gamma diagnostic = 0.010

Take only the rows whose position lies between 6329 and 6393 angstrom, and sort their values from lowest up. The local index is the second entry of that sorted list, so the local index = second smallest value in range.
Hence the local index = 5.689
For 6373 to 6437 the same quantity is 4.886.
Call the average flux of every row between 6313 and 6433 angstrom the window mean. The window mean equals 6.81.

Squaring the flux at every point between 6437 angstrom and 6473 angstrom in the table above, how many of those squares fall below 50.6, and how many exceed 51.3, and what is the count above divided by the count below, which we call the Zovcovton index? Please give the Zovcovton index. 0.80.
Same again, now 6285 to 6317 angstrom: 1.00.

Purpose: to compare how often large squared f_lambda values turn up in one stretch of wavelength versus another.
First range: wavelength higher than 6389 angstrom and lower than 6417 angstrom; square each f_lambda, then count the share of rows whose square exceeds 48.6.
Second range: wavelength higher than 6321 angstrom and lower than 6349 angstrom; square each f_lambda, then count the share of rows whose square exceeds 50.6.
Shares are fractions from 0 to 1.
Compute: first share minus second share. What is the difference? -0.4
